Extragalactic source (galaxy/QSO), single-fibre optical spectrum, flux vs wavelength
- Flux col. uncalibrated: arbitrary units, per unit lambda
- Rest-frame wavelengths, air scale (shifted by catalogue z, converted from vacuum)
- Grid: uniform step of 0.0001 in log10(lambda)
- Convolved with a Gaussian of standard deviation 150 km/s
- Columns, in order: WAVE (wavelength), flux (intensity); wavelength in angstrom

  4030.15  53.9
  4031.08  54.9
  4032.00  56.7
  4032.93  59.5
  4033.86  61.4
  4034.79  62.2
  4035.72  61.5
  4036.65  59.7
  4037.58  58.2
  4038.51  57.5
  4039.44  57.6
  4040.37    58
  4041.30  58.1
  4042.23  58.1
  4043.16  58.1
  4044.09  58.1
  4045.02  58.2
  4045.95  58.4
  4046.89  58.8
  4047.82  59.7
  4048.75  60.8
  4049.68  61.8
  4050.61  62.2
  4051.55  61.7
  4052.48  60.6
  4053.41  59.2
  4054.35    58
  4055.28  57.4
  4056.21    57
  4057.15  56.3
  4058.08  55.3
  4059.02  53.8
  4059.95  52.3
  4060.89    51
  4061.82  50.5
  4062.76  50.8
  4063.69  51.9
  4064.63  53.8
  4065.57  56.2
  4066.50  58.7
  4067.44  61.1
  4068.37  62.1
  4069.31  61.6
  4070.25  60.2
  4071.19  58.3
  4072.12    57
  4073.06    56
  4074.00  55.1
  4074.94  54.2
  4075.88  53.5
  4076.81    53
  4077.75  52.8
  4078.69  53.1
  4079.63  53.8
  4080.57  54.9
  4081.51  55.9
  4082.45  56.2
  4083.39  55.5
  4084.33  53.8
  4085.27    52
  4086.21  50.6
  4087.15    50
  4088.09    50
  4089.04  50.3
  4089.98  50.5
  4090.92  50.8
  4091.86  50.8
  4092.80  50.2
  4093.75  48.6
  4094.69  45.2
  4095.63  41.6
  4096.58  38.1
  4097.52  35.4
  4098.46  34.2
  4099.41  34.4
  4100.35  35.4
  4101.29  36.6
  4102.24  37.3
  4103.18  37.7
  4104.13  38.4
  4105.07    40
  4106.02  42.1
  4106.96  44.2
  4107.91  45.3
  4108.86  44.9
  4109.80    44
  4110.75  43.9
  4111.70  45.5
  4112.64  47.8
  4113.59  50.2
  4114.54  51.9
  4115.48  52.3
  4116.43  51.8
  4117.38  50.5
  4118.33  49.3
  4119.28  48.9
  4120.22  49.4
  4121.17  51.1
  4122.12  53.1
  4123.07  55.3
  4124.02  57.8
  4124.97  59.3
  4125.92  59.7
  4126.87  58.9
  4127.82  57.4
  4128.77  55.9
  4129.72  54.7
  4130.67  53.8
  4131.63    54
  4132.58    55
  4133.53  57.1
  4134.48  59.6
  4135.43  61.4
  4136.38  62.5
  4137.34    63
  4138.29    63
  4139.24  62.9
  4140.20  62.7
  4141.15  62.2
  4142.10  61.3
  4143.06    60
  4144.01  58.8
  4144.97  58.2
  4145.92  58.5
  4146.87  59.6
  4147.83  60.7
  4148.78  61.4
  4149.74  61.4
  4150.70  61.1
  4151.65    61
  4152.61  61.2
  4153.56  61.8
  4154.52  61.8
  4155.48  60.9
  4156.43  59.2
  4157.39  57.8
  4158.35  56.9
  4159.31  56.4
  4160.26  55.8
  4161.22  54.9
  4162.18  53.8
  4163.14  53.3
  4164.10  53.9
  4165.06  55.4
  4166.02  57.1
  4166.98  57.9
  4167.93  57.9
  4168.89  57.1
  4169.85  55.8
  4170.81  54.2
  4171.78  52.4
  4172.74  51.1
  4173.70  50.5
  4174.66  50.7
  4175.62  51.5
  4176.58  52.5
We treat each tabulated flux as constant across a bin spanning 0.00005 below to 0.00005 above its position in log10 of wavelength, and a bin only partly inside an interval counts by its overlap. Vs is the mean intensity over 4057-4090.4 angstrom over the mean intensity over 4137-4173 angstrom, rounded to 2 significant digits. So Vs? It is 0.93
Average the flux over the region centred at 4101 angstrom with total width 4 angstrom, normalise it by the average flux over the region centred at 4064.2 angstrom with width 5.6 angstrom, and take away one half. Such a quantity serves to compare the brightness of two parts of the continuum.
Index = 0.17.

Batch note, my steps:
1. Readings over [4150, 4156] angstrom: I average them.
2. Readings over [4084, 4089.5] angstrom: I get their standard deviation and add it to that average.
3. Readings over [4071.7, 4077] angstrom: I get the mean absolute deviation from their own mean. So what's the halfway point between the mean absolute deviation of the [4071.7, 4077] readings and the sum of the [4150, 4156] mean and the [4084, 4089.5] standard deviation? 32.0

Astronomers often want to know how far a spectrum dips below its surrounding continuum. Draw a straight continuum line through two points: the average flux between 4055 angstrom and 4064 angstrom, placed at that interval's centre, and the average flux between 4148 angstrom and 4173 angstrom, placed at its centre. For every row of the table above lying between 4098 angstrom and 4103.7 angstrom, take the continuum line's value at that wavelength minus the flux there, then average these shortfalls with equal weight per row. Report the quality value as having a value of 19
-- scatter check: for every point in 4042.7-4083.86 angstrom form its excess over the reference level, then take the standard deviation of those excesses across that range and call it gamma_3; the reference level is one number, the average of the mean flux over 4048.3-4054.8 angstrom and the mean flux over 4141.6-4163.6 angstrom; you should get 3.3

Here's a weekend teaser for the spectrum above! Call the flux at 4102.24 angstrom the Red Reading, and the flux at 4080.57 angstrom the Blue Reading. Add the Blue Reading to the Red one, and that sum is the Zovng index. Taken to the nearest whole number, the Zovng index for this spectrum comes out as 92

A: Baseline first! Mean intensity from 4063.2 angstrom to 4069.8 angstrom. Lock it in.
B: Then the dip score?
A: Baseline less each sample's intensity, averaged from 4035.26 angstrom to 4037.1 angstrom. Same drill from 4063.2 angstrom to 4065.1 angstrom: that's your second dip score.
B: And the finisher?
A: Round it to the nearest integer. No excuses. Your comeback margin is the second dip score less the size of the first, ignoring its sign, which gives 2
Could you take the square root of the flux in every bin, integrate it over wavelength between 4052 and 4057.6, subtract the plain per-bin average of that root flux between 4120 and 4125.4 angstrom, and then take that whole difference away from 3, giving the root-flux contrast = -32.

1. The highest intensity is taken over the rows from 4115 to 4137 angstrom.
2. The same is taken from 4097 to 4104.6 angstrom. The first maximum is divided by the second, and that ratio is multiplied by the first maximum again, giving 102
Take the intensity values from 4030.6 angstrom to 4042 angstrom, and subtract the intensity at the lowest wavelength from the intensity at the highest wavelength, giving 3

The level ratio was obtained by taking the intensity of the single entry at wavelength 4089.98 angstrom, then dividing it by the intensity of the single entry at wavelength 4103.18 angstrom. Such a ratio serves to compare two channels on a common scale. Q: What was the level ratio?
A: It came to 1.3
